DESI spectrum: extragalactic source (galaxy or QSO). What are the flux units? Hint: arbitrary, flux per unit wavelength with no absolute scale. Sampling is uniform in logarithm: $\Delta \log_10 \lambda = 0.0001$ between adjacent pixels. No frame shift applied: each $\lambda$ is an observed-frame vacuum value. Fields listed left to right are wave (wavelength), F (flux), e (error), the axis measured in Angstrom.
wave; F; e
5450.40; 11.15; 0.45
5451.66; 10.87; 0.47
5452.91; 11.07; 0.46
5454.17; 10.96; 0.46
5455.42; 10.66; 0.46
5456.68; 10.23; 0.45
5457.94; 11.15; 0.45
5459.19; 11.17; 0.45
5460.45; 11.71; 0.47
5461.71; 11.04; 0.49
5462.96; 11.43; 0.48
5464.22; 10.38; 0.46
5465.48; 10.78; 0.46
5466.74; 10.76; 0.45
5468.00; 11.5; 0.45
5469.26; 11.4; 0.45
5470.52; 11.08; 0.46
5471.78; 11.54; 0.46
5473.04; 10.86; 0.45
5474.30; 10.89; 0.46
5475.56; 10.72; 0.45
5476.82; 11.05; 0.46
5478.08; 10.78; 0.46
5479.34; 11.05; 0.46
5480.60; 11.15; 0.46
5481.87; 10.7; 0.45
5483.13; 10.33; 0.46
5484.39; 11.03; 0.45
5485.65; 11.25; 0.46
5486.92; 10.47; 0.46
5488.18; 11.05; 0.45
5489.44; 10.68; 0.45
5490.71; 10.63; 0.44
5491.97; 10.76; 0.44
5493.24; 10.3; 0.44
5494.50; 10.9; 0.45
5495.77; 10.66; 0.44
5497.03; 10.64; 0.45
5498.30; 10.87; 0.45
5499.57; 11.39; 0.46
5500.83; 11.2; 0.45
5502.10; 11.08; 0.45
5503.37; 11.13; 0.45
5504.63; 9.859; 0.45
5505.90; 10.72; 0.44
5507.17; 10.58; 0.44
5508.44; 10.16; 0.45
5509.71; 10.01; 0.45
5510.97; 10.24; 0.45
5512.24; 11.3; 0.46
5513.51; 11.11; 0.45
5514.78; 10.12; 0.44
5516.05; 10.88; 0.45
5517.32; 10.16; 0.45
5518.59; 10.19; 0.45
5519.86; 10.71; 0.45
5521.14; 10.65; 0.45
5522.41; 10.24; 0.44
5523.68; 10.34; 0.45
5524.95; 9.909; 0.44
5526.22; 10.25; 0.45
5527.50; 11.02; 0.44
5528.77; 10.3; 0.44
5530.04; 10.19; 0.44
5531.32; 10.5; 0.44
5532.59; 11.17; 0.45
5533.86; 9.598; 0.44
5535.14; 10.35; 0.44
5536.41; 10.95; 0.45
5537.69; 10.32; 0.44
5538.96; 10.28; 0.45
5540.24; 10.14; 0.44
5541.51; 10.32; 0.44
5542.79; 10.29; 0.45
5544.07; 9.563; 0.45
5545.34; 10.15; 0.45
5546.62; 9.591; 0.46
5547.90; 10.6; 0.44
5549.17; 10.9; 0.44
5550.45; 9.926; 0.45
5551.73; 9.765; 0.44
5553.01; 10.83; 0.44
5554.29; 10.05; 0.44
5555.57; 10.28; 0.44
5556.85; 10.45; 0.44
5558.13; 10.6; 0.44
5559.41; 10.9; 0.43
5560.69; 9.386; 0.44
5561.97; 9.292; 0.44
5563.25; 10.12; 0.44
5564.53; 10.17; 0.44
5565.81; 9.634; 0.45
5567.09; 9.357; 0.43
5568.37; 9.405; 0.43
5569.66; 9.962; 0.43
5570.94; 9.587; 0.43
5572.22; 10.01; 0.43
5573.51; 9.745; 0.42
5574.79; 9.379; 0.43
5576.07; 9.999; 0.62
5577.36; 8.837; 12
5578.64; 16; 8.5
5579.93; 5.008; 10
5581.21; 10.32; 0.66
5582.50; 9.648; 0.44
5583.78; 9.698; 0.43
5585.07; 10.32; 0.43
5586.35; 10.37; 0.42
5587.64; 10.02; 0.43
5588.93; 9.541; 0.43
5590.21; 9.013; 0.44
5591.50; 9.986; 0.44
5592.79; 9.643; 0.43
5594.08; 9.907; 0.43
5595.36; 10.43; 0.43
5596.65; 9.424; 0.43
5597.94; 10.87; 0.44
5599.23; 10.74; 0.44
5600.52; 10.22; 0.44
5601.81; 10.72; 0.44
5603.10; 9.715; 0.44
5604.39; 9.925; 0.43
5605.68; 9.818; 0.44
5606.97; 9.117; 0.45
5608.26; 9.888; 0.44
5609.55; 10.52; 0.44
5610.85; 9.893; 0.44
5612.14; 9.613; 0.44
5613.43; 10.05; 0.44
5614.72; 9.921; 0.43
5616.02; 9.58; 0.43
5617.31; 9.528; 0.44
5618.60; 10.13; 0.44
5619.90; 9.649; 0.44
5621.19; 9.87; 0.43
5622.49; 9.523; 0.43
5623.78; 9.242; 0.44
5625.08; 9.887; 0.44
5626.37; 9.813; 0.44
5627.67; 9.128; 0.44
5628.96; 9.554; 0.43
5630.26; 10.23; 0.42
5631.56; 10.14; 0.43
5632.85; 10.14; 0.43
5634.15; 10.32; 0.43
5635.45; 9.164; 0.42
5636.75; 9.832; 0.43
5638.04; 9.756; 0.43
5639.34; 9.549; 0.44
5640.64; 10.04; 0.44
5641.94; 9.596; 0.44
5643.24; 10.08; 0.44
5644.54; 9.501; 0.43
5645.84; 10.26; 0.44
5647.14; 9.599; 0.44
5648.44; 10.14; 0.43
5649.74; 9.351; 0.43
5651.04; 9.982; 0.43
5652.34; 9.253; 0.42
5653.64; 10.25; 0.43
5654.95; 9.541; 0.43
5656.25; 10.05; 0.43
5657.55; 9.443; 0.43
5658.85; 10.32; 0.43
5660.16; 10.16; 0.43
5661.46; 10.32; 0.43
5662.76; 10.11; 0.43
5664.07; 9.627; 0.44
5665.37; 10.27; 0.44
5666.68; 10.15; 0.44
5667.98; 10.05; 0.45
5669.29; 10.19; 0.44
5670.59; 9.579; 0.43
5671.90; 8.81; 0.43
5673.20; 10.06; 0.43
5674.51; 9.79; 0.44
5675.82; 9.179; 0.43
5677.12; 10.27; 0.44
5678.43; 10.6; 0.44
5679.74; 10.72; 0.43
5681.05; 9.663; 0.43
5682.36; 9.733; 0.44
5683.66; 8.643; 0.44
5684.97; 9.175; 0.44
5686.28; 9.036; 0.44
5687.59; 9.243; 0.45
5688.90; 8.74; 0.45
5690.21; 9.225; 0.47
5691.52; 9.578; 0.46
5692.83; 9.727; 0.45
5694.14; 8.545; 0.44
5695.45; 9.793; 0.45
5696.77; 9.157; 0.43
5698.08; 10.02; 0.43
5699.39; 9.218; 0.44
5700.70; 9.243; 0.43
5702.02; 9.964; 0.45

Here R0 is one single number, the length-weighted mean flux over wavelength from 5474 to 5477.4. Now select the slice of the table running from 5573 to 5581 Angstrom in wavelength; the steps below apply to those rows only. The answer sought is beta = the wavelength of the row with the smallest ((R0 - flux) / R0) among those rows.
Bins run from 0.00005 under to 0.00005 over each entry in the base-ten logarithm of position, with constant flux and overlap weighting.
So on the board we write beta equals 5578.64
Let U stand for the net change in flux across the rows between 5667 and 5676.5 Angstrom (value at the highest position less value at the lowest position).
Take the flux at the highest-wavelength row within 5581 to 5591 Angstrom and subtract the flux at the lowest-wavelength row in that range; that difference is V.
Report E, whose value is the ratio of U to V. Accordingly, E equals 0.7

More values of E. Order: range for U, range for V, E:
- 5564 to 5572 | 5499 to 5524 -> 0.6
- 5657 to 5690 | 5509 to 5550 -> -0.8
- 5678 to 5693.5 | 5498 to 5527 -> 1.4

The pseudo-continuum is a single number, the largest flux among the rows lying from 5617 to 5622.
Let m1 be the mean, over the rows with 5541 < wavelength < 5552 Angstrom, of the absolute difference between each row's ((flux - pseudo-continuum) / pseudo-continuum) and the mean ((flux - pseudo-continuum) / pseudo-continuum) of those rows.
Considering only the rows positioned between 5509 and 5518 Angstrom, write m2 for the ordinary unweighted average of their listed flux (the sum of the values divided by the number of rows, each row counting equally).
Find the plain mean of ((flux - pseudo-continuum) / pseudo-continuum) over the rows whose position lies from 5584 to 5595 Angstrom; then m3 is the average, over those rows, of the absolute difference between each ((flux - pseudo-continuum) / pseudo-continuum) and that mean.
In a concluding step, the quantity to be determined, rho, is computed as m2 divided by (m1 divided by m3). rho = 10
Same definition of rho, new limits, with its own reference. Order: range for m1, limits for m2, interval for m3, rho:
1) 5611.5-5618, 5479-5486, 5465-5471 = 15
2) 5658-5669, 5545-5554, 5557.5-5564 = 40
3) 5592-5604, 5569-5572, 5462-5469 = 8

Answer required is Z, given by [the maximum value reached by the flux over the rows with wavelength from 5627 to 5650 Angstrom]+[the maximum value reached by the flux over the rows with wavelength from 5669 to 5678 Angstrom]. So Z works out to 20.6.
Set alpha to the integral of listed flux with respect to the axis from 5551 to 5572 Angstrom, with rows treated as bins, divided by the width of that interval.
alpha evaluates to 10.0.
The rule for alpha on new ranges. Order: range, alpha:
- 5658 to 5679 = 10.0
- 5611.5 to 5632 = 9.7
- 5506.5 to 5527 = 10.4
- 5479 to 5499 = 10.8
